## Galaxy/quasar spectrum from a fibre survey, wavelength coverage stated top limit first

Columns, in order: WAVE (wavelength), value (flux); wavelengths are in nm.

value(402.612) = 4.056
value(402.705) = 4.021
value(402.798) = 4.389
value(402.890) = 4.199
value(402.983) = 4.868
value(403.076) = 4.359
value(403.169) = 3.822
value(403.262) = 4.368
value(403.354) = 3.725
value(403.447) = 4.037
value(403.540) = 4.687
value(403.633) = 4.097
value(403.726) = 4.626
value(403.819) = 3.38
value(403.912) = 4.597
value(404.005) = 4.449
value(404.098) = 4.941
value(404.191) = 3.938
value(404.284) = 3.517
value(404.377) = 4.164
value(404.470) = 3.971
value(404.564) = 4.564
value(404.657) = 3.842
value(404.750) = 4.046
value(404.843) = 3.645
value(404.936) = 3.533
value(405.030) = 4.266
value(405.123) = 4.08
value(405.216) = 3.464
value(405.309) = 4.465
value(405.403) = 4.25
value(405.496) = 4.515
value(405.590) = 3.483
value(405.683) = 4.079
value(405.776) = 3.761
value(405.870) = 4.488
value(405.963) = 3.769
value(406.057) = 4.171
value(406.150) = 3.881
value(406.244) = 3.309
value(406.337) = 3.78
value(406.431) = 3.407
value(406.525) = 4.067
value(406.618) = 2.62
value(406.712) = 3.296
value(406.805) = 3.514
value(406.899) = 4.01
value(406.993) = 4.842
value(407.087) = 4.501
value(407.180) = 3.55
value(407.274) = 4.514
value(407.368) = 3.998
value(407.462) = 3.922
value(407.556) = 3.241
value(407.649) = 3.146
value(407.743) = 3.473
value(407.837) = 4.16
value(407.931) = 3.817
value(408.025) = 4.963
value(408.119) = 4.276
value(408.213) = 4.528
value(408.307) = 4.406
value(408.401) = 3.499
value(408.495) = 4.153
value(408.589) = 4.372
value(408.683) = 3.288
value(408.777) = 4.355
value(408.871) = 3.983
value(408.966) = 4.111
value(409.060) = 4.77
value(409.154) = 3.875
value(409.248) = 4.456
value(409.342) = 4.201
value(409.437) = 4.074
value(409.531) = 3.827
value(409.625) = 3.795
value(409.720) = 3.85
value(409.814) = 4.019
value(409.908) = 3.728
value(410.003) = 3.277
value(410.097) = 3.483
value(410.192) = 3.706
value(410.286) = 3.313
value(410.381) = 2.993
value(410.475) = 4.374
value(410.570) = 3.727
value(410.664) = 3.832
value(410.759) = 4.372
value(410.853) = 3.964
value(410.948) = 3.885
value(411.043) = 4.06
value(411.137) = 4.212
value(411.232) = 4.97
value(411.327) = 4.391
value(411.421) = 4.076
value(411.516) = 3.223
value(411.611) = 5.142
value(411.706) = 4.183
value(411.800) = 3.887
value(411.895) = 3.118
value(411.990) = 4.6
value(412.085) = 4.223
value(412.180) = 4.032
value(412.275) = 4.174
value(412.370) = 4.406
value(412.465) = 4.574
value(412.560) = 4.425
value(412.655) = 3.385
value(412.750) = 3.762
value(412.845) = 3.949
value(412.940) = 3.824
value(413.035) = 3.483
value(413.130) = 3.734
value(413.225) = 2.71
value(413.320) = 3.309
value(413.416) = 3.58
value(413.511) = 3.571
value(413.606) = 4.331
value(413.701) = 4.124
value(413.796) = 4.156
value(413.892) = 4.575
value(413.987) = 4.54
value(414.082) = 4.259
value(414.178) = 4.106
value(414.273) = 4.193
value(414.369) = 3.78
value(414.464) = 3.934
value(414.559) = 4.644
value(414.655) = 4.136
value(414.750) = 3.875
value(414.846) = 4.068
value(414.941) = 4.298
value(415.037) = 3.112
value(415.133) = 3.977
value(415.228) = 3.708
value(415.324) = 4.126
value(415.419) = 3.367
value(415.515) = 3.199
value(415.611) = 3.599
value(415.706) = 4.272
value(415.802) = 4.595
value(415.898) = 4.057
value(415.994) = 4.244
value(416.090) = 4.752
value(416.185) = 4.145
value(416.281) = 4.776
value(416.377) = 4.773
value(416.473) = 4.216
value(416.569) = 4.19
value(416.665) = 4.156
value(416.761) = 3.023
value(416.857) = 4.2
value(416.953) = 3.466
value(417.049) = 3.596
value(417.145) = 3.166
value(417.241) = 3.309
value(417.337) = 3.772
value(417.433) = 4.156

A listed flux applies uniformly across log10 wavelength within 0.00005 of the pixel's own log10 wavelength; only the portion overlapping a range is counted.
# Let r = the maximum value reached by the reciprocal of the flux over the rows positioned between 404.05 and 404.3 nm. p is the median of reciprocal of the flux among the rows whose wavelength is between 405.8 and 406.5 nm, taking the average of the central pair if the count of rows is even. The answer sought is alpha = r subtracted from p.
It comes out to -0.020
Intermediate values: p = 0.26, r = 0.28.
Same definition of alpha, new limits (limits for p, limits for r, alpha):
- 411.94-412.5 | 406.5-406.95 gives -0.150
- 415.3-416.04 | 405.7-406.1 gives -0.021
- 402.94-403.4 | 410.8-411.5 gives -0.028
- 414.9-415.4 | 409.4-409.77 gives -0.012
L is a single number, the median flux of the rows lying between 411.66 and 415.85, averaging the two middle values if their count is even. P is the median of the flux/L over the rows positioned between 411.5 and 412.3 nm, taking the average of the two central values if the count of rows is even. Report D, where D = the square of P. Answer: 1.06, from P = 1.03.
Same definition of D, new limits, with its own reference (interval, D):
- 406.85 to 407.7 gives 0.97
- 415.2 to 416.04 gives 1.00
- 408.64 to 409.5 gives 1.03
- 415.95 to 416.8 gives 1.08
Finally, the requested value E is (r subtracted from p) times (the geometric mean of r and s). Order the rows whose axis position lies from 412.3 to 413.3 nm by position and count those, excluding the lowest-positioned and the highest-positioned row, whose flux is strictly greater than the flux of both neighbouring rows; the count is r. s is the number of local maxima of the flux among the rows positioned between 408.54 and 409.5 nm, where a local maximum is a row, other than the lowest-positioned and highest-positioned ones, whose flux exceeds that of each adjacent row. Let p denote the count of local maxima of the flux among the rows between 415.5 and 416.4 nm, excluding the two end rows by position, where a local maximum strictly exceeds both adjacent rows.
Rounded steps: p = 3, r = 3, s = 3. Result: 0.0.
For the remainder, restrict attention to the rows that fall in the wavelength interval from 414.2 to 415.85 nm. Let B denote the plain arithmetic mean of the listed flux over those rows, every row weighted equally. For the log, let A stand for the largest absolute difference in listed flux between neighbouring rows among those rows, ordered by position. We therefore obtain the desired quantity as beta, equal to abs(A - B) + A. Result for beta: 3.93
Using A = 1.19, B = 3.93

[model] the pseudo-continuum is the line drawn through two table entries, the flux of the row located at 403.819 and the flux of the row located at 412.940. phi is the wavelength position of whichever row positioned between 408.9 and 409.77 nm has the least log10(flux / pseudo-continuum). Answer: 409.625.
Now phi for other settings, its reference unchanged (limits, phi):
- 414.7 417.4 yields 416.761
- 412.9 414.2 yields 413.225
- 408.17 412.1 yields 410.381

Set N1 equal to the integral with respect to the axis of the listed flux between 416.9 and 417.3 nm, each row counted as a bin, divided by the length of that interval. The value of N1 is 3.4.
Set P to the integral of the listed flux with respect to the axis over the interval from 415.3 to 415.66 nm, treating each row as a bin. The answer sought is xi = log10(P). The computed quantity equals 0.1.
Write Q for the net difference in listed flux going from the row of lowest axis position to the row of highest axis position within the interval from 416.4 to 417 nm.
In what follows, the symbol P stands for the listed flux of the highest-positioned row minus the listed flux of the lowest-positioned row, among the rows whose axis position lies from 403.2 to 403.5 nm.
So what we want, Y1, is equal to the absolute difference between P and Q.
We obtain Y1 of 0.4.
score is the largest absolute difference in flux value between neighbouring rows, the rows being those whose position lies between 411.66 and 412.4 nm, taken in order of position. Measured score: 1.5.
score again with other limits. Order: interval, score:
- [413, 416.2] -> 1.2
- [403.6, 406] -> 1.2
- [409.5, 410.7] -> 1.4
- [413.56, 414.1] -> 0.4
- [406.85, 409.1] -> 1.1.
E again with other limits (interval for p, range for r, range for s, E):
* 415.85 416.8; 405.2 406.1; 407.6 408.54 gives -6.9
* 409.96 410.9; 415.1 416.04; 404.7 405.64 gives 2.4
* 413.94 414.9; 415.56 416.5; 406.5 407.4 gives -2.4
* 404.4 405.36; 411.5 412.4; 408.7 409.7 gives 2.0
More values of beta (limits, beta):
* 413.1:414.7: 3.98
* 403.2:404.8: 4.17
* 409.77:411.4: 3.90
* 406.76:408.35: 4.05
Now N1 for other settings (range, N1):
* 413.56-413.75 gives 4.2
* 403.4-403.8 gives 4.3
